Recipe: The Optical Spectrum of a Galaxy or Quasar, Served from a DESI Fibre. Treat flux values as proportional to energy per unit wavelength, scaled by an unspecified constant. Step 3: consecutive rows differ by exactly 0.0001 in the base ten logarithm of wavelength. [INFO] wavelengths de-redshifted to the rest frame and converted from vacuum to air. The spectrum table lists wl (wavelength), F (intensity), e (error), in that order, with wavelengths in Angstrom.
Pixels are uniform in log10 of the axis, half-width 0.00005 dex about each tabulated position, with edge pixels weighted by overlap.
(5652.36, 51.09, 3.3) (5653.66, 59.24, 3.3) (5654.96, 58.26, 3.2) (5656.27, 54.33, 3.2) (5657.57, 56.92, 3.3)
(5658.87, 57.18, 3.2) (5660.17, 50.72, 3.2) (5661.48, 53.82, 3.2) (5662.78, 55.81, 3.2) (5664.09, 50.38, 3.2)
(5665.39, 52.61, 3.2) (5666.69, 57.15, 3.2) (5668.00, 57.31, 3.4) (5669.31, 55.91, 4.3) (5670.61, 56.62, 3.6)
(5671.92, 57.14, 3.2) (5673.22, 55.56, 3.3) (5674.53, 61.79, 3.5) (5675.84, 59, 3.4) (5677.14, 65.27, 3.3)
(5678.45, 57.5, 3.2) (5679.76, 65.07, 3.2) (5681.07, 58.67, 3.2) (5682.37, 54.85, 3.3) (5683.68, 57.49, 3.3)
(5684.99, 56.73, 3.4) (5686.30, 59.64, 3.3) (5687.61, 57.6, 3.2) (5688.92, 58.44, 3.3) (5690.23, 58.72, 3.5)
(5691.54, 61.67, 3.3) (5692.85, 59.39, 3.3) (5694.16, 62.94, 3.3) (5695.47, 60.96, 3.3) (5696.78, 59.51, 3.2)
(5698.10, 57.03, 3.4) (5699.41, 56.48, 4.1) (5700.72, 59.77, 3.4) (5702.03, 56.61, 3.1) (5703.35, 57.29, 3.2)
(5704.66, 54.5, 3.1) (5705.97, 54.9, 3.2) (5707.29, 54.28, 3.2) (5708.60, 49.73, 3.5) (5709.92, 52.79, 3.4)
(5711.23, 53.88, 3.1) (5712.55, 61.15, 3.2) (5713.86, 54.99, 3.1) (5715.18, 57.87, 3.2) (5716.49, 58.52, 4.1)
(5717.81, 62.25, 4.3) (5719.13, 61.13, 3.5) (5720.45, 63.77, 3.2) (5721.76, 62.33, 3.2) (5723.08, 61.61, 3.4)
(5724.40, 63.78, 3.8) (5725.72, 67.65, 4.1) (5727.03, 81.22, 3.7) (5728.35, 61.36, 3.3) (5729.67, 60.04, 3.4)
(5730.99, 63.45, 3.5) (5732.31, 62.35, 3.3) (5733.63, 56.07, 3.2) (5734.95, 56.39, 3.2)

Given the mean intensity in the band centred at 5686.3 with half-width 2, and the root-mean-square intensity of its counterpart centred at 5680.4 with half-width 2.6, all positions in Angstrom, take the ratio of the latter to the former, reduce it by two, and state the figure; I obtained -0.98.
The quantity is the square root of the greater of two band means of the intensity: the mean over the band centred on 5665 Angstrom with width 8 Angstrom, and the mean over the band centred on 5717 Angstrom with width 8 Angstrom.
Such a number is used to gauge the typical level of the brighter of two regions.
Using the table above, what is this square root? 7.73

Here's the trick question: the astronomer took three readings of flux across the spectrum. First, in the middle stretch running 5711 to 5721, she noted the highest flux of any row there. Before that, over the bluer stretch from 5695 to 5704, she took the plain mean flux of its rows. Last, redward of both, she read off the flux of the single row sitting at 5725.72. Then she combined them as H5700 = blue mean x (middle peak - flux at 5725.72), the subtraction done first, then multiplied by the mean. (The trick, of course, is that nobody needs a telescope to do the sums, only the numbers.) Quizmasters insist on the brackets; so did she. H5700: -226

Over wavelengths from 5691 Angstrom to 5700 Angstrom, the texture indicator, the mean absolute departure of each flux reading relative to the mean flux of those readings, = 1.8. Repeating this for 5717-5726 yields 1.6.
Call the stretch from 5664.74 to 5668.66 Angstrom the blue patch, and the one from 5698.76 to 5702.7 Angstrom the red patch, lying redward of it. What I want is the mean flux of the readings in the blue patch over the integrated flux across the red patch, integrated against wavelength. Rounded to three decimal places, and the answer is 0.245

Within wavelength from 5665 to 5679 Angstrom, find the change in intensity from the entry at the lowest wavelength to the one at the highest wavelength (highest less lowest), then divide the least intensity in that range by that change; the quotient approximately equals 11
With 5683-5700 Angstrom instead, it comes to -56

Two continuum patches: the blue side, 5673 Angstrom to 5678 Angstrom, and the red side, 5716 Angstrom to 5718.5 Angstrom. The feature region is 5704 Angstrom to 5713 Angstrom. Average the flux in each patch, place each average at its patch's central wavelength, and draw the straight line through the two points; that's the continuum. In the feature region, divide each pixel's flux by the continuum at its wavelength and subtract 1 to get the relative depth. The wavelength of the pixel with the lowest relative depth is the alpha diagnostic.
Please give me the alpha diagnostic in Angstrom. 5708.60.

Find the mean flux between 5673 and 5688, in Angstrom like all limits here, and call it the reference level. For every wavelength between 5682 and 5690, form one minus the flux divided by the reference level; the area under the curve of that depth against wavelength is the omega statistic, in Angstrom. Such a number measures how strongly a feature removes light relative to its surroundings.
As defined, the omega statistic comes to 0.22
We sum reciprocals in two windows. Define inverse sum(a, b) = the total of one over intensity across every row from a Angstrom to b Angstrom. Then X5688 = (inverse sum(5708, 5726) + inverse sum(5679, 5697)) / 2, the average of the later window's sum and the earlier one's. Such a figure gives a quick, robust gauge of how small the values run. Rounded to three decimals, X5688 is 0.237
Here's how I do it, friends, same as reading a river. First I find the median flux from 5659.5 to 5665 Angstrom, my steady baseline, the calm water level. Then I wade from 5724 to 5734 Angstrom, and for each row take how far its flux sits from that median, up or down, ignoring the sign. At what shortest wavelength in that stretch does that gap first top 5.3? 5724.40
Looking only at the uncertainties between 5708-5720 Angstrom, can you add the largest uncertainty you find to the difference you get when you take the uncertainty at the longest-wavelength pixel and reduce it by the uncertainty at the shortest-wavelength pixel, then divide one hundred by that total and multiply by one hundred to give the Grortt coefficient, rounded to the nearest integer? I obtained 2326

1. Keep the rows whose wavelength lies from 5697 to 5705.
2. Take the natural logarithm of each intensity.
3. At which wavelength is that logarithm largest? 5700.72 Angstrom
